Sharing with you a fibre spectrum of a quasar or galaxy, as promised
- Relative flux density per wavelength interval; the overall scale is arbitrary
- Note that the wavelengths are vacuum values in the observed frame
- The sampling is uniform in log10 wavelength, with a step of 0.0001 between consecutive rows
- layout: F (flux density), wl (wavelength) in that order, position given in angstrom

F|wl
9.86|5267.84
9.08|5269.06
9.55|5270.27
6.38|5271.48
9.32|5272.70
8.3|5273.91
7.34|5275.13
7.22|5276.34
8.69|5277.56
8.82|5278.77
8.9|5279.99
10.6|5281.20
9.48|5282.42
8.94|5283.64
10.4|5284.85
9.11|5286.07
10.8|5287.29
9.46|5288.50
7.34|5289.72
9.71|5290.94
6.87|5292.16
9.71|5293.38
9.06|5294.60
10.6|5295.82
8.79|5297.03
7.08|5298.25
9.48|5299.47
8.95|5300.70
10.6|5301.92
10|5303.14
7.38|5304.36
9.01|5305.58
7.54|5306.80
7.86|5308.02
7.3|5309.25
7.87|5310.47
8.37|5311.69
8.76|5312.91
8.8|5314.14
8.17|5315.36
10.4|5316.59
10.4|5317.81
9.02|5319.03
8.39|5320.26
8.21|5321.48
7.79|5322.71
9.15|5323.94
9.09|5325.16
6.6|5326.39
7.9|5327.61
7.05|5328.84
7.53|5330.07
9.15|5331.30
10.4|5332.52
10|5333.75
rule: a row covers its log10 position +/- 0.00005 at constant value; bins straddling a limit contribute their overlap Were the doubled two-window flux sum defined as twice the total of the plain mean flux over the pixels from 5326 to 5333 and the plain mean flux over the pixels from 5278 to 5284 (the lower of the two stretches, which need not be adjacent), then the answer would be 34.9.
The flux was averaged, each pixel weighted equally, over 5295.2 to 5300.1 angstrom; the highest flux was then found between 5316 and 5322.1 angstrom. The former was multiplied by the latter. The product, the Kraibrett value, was 93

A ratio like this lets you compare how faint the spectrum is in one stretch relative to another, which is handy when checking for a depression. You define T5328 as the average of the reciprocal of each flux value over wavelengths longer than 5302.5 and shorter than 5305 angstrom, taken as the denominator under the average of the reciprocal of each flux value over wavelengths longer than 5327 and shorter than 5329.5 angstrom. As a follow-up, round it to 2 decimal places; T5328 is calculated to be 1.14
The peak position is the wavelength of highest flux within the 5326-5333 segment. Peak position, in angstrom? 5332.52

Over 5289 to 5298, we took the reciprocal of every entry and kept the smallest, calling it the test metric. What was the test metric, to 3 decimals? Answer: 0.094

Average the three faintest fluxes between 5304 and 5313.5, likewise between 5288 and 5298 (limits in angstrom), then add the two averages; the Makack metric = 15.1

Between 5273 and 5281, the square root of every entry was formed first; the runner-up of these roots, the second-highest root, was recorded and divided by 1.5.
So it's 1.980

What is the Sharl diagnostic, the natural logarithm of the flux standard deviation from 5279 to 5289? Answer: -0.3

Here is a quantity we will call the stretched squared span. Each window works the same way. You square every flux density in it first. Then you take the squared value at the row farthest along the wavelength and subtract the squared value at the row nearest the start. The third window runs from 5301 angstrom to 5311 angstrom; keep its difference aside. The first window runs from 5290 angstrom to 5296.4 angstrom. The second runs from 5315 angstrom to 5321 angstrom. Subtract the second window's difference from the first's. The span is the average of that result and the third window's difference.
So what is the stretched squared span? -18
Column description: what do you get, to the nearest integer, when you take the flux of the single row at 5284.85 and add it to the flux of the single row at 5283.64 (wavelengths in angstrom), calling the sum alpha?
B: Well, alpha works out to 19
